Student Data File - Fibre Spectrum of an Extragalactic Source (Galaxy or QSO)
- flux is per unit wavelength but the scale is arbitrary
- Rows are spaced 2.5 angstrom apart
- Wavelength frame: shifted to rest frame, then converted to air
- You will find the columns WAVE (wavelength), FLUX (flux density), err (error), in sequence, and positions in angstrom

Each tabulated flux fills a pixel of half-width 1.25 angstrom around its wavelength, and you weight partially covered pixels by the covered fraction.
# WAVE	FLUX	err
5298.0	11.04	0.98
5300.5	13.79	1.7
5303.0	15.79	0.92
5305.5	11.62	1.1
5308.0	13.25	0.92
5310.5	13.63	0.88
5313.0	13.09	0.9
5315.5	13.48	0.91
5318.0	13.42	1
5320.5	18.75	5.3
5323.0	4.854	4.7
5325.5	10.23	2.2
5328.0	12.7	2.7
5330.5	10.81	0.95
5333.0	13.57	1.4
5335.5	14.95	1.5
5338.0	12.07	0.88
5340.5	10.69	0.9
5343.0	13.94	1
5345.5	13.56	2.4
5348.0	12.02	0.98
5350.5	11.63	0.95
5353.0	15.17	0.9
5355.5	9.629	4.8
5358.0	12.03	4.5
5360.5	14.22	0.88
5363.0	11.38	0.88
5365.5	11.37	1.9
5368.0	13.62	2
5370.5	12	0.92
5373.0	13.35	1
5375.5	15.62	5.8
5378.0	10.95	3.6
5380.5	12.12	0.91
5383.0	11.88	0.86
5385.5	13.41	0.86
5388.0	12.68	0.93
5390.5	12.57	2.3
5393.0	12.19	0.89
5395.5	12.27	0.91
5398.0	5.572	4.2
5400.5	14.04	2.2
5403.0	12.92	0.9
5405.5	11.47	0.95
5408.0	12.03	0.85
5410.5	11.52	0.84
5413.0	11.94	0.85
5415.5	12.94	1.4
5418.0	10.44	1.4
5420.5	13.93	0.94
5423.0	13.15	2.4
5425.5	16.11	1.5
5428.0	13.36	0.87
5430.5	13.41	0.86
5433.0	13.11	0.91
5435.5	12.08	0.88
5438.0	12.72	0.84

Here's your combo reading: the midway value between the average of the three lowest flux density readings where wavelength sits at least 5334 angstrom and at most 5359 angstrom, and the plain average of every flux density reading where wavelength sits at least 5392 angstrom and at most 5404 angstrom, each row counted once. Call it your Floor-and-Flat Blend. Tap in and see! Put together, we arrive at 11.0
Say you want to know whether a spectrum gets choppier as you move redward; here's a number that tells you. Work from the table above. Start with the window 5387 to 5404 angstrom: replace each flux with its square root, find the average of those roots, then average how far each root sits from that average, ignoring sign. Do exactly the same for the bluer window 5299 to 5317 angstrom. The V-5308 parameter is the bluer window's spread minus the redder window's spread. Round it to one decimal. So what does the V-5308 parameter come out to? -0.2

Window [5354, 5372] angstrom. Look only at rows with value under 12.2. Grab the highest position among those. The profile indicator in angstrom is 5370.5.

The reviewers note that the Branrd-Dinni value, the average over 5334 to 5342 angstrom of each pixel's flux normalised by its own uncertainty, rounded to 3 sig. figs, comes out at 11.9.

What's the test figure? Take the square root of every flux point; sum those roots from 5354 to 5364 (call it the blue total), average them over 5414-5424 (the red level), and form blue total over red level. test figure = 3.87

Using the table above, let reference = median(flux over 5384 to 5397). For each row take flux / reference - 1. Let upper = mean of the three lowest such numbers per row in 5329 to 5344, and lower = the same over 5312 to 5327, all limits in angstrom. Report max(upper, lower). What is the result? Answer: -0.110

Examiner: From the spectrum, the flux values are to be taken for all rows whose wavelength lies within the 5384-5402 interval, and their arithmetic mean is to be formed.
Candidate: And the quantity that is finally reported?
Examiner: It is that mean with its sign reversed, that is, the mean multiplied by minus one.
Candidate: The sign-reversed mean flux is -11.8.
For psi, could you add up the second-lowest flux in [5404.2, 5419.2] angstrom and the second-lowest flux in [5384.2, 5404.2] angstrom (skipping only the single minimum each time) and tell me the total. 23.7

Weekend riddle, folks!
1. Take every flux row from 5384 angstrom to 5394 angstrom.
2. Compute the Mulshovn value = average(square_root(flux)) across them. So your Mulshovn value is 3.56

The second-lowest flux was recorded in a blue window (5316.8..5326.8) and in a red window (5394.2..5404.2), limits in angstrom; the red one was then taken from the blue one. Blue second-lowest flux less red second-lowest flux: -2.0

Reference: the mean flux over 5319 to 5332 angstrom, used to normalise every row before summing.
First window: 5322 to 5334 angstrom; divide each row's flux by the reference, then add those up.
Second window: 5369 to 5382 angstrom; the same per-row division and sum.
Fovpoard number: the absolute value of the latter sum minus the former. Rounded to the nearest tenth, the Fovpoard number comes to 1.0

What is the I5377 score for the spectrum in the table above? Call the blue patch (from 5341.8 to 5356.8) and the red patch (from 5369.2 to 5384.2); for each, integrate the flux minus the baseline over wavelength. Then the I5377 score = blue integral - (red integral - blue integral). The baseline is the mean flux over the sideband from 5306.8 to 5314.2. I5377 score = -10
